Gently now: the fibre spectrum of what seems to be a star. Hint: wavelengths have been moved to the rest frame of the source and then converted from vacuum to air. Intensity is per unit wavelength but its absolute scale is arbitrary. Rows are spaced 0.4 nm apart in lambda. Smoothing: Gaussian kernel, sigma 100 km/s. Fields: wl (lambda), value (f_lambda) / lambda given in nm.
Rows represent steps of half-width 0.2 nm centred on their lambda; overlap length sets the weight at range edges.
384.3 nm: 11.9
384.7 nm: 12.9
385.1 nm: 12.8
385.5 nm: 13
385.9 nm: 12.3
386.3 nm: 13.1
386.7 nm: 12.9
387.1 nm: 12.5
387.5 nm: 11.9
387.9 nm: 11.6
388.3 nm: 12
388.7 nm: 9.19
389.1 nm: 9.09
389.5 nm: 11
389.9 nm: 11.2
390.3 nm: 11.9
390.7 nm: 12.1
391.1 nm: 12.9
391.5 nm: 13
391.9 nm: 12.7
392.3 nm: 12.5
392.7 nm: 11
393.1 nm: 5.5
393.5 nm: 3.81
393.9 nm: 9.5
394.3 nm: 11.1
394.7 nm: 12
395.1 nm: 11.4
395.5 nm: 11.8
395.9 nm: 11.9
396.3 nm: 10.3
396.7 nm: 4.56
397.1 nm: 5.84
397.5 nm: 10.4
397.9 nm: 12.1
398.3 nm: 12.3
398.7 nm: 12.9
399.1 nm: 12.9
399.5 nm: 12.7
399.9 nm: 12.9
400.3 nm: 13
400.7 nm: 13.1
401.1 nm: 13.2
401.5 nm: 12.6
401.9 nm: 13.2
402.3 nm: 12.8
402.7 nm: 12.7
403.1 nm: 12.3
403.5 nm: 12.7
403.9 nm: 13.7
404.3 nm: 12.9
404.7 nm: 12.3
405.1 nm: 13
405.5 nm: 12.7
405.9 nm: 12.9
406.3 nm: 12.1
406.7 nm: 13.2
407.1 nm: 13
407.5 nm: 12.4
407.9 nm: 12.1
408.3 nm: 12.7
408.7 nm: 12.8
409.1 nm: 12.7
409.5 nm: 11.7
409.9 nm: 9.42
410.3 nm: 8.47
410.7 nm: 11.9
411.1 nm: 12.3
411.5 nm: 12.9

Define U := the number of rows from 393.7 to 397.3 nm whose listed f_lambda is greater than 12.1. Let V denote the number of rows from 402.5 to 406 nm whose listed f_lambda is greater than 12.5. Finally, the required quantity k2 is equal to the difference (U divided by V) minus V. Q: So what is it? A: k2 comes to -7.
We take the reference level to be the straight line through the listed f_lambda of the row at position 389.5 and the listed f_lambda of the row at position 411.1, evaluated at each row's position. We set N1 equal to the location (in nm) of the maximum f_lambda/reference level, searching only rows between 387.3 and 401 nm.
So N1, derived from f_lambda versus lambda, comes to 391.5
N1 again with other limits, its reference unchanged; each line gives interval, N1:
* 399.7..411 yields 403.9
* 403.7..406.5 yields 403.9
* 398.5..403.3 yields 401.1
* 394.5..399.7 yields 398.7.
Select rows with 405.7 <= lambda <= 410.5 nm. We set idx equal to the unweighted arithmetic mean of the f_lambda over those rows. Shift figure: 12.0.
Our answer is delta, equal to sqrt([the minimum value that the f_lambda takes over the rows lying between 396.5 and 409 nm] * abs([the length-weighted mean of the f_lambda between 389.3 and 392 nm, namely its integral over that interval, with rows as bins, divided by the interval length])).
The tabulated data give 7.4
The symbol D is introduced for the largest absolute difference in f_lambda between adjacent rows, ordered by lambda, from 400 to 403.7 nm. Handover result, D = 0.6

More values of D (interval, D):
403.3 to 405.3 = 1.0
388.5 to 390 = 1.9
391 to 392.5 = 0.3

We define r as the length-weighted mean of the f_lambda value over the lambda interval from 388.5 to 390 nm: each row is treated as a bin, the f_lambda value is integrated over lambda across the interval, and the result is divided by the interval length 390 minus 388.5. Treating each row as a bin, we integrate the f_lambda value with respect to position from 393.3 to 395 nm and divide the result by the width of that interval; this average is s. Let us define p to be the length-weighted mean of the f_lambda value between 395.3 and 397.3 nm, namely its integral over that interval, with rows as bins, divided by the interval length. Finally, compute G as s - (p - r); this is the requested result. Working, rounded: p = 8.9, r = 10.0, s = 9.2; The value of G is 10.4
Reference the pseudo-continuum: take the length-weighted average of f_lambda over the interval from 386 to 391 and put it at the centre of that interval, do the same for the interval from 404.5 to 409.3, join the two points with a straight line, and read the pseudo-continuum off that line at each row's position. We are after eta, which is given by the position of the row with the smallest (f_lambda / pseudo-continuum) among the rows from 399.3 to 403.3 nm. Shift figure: 403.1 nm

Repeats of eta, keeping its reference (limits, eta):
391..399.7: 393.5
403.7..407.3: 406.3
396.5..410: 396.7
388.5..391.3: 389.1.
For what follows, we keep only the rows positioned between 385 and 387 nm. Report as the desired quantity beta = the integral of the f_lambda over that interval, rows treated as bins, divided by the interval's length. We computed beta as 12.8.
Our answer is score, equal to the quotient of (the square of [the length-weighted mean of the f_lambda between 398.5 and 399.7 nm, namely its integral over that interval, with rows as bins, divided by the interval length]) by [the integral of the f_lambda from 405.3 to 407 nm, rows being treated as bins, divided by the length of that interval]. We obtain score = 12.9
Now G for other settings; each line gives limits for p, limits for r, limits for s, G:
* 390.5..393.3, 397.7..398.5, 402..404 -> 13.6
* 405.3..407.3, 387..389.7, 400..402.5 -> 11.2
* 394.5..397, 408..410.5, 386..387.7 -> 13.8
